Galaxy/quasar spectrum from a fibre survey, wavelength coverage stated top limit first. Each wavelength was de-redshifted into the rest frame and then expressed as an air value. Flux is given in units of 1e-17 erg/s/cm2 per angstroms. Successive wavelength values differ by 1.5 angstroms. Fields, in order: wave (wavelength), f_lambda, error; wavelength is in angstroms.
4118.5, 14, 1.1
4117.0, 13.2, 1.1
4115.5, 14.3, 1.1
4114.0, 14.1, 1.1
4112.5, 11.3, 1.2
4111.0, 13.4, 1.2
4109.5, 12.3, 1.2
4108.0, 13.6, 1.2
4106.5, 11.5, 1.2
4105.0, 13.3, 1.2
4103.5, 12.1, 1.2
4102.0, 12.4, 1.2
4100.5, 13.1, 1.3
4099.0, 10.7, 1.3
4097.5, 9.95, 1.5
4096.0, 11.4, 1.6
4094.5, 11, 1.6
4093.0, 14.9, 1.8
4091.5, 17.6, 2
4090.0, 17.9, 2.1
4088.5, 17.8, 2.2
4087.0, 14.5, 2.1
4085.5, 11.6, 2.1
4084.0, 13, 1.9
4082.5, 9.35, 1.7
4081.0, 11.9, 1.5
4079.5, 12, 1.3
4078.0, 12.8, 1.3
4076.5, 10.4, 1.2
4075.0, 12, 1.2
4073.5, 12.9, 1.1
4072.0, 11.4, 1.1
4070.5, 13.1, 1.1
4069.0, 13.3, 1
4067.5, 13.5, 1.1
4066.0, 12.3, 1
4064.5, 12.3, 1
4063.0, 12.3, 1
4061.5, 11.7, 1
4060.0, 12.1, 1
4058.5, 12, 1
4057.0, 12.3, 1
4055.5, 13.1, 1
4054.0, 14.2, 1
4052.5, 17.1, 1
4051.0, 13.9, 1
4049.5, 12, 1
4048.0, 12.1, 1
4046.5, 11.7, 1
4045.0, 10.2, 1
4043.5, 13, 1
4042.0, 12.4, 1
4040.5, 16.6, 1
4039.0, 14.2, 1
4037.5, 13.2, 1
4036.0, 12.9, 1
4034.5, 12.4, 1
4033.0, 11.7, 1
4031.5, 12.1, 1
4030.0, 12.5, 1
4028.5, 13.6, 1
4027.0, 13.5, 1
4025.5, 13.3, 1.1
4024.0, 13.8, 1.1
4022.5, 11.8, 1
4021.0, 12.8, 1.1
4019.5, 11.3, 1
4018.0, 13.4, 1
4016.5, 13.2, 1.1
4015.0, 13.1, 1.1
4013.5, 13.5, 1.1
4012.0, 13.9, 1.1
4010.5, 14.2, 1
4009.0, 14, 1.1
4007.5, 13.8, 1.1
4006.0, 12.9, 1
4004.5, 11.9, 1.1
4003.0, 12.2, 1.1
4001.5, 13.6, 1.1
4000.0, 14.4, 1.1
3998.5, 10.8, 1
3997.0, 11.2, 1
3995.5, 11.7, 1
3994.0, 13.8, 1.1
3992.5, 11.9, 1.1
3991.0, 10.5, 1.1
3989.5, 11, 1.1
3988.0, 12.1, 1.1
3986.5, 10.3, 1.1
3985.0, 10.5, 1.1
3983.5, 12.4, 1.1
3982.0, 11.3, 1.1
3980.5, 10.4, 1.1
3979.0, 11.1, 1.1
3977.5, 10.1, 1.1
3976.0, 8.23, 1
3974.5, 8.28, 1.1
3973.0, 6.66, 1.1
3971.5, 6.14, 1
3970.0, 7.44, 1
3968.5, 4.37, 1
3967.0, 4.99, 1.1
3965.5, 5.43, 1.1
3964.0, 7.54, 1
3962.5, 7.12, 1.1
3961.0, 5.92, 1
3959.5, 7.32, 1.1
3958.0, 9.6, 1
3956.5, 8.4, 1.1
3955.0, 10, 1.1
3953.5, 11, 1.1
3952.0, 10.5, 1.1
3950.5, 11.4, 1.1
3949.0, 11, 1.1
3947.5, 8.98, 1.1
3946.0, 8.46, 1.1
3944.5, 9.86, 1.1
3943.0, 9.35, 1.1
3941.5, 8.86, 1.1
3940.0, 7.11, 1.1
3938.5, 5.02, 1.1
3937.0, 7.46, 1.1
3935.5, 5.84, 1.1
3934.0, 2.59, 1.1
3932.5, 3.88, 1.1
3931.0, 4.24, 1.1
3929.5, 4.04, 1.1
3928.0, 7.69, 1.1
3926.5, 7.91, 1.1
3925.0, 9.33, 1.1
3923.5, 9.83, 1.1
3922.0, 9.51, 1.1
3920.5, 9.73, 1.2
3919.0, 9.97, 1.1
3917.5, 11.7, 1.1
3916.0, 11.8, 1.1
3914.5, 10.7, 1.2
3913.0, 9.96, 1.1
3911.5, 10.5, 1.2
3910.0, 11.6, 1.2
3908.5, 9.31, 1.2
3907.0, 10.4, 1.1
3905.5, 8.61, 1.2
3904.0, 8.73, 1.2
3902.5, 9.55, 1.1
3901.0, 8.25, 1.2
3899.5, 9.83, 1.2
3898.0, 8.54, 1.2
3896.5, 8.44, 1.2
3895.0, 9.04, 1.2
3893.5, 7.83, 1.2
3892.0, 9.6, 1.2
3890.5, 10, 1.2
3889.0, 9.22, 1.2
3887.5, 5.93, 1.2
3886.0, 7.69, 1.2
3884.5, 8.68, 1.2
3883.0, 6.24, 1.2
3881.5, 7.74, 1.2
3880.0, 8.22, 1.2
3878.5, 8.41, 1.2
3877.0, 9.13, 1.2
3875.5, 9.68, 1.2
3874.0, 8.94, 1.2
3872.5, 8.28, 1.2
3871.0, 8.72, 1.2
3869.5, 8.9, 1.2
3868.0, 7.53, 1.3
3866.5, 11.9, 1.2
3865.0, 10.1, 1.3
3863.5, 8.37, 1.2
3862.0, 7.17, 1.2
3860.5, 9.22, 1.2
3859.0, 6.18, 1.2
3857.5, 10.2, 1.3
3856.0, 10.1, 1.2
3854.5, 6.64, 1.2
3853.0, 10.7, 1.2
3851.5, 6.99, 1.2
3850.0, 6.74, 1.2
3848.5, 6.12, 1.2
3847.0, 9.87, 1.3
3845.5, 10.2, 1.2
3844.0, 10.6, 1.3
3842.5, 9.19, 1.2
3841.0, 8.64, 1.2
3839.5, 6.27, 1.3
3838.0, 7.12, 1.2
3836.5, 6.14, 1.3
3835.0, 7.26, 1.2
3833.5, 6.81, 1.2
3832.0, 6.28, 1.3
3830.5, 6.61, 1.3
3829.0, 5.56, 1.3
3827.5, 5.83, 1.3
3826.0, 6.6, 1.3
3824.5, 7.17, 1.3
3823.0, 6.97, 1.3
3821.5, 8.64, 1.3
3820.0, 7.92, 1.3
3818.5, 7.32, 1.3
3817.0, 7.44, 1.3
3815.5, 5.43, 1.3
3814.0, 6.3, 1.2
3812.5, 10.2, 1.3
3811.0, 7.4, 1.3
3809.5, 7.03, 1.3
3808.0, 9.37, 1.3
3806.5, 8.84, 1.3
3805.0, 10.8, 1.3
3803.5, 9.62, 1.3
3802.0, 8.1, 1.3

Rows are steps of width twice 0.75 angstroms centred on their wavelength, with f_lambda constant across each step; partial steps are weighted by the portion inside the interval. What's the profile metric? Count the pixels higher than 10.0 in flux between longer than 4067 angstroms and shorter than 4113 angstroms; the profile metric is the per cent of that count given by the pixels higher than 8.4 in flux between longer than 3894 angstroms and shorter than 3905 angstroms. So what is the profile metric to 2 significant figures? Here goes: 21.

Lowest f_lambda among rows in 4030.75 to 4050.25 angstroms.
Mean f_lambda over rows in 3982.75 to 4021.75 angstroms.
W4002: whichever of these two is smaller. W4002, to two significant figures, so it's 10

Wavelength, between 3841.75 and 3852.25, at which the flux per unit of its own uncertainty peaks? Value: 3845.5 angstroms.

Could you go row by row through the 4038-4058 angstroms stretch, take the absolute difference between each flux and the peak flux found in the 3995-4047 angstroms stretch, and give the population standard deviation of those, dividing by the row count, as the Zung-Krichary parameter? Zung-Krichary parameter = 1.7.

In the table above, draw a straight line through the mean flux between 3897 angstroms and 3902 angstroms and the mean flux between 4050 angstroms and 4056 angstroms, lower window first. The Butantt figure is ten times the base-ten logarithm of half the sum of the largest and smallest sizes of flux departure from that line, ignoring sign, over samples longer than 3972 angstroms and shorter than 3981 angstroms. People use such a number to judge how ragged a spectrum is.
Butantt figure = 4.5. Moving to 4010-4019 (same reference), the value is -2.1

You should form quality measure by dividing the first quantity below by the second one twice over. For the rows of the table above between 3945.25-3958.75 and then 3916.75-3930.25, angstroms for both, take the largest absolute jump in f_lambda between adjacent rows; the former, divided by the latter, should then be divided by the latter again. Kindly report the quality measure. 0.15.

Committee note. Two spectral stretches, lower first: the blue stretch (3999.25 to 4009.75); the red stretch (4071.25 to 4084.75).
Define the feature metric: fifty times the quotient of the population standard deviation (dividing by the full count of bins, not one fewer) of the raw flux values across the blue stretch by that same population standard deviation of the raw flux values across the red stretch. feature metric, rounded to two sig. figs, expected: 38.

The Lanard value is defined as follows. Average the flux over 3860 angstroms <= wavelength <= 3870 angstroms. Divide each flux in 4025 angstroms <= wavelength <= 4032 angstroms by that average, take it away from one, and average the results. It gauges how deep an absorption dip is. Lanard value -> -0.44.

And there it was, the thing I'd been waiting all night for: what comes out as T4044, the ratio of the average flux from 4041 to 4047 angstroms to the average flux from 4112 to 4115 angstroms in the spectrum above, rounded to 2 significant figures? 0.93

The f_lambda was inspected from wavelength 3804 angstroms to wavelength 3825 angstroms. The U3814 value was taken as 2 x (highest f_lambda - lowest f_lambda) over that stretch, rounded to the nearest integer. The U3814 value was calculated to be 11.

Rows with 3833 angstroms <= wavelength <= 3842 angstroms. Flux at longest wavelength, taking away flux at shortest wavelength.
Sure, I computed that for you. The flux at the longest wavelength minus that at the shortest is 1.8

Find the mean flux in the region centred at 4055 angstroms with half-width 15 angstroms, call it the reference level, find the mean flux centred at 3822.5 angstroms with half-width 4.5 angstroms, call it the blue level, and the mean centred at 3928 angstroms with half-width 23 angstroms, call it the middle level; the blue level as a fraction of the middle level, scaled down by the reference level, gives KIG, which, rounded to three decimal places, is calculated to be 0.067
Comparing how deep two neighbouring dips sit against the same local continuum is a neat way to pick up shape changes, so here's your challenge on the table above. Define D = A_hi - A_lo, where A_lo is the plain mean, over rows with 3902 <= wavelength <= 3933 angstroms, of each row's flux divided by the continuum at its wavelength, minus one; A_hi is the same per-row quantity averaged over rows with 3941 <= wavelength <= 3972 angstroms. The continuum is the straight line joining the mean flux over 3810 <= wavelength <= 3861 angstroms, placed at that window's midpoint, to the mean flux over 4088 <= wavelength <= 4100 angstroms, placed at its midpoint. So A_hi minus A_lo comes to -0.15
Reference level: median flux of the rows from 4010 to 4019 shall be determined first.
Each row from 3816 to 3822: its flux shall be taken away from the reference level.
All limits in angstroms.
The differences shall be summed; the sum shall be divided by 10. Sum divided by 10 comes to 2.2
